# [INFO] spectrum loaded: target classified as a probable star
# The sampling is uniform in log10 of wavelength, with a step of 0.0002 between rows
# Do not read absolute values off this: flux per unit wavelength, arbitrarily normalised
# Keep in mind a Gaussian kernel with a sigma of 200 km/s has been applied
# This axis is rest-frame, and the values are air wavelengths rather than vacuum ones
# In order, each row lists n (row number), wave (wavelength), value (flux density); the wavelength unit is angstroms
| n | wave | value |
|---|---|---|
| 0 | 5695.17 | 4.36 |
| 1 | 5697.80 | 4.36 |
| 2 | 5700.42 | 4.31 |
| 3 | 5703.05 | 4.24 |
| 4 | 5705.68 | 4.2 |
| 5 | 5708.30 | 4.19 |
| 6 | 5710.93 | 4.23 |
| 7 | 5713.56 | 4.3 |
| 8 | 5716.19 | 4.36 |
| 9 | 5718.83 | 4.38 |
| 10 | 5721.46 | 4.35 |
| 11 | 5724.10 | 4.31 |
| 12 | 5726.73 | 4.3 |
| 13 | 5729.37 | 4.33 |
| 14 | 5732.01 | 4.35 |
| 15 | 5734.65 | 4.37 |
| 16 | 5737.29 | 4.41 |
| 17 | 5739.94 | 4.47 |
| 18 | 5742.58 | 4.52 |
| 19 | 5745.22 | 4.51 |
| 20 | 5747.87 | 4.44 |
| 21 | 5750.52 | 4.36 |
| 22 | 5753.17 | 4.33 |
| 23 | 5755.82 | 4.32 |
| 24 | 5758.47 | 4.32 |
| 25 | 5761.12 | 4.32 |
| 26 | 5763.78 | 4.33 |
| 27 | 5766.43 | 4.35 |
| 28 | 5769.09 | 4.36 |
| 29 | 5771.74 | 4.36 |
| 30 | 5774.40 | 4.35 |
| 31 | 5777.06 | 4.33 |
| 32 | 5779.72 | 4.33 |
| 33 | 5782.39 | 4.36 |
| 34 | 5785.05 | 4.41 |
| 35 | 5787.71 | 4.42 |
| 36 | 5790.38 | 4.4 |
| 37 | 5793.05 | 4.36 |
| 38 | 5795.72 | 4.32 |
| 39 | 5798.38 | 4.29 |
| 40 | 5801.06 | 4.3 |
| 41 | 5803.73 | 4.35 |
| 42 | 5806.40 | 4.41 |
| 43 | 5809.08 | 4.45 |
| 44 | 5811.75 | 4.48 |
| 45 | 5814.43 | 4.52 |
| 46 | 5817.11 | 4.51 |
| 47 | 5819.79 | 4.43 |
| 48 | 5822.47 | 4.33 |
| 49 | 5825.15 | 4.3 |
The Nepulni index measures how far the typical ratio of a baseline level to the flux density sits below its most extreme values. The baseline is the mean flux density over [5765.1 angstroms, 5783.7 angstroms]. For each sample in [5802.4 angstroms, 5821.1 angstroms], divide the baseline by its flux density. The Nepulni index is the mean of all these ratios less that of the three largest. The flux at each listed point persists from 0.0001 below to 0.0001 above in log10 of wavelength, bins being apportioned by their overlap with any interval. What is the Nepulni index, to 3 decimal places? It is -0.012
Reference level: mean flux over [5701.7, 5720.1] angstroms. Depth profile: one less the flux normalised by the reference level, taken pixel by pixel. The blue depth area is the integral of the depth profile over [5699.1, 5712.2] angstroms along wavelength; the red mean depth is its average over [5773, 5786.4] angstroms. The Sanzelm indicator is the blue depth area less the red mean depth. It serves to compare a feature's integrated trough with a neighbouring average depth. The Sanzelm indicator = 0.13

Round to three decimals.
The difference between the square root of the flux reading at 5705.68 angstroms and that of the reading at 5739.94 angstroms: -0.065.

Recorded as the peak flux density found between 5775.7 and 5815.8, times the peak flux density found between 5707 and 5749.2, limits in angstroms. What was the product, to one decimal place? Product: 20.4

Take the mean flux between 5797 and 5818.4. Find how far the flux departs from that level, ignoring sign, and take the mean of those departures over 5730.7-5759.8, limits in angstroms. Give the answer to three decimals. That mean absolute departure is 0.066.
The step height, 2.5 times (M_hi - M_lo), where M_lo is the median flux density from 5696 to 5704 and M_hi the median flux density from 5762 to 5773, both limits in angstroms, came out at 0.11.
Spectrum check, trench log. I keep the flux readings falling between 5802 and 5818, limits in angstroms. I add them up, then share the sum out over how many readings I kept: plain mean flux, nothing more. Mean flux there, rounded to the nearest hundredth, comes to 4.45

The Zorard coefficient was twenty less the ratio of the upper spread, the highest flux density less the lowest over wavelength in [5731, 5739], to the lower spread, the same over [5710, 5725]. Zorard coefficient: 19.6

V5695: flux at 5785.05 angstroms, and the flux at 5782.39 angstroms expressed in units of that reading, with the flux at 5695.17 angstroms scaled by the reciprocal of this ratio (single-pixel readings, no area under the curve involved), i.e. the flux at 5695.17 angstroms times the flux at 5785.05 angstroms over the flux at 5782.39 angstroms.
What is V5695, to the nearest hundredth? 4.41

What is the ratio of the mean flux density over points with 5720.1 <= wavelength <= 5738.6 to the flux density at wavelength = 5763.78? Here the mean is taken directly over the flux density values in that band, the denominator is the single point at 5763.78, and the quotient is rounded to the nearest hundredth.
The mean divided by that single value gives 1.00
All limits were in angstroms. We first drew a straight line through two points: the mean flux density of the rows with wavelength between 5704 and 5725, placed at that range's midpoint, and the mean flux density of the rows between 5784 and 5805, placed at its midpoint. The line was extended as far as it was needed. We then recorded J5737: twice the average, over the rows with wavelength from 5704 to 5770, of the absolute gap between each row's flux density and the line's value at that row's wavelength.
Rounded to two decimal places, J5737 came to 0.12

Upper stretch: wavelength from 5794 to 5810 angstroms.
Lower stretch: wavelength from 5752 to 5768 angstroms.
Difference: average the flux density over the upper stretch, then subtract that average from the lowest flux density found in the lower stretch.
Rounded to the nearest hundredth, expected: -0.03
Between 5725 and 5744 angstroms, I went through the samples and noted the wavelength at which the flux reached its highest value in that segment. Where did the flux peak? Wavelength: 5742.58 angstroms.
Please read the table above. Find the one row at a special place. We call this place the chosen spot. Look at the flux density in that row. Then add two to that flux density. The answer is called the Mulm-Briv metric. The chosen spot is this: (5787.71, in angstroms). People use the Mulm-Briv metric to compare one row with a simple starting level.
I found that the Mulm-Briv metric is 6.42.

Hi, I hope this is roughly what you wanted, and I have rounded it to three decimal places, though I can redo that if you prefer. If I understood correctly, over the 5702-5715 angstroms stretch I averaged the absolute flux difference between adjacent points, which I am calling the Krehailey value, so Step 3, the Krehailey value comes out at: 0.040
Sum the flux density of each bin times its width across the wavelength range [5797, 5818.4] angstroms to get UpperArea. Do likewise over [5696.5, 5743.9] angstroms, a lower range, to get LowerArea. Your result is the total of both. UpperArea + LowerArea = 300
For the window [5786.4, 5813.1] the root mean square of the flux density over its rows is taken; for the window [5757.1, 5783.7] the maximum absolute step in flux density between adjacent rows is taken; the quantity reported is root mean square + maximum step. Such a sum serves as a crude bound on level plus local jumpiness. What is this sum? 4.41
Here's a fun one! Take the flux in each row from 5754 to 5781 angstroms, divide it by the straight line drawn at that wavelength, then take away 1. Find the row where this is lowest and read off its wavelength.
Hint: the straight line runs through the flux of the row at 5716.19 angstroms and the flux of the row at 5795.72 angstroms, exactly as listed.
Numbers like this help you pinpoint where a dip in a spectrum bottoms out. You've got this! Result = 5755.82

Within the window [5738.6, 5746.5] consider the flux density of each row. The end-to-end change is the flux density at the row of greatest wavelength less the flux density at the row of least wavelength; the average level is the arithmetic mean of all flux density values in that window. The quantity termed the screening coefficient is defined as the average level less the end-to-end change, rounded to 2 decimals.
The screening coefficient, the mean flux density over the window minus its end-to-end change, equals 4.46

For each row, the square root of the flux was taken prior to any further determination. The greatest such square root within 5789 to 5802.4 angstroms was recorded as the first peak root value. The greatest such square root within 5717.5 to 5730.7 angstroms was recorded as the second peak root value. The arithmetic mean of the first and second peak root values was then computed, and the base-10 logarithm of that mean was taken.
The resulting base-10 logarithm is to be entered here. 0.321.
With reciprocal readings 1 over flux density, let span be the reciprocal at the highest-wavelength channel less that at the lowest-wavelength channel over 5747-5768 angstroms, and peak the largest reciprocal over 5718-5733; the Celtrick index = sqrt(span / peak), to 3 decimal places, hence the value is 0.142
